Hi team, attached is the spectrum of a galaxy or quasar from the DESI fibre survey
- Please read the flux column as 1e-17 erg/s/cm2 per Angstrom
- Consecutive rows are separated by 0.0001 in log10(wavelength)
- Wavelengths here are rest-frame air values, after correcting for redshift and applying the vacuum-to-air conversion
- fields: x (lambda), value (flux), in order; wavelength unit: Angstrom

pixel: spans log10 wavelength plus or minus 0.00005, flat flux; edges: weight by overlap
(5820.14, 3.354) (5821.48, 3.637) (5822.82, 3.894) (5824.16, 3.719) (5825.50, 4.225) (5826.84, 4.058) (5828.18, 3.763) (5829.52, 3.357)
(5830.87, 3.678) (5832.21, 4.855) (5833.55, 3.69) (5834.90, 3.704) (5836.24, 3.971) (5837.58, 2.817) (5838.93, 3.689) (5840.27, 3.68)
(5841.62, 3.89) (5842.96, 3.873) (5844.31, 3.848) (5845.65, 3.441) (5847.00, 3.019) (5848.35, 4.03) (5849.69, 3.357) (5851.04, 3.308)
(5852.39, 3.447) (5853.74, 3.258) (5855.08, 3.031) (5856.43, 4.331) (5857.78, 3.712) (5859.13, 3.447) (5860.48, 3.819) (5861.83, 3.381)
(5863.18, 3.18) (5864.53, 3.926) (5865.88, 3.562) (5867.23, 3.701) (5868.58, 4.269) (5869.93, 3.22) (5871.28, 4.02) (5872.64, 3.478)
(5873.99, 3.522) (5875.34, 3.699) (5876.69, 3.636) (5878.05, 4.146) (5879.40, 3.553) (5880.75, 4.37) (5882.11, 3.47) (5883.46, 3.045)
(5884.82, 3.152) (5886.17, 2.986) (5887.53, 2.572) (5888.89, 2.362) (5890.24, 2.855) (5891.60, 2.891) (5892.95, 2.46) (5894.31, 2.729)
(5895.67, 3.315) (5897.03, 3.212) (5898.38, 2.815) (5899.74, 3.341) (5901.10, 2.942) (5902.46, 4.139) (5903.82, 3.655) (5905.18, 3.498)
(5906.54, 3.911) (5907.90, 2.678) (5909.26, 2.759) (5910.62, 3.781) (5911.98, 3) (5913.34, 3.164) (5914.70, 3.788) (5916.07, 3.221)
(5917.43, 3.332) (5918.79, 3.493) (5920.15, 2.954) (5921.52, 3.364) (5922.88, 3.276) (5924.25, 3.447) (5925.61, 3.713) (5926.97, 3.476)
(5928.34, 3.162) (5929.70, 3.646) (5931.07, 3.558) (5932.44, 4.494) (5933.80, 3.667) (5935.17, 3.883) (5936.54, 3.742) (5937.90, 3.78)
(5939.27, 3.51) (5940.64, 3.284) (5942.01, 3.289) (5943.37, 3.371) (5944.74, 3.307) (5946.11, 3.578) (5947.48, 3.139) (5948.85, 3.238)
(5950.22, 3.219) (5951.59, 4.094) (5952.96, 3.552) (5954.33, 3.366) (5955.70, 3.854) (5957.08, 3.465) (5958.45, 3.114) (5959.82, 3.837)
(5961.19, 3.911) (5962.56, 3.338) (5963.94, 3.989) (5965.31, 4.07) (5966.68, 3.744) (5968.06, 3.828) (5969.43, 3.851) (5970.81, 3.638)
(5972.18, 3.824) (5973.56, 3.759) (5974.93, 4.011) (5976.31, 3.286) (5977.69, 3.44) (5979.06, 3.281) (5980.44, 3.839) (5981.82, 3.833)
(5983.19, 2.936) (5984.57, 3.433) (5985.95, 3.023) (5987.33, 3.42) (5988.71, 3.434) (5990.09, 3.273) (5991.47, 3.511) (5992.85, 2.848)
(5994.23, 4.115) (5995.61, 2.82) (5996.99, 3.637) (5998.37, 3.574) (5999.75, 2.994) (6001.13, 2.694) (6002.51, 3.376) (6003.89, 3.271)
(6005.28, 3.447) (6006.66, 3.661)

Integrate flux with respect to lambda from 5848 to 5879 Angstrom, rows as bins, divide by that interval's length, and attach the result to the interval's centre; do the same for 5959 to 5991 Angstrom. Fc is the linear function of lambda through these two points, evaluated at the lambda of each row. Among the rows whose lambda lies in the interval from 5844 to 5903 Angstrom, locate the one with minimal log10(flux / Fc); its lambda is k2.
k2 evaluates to 5888.89 Angstrom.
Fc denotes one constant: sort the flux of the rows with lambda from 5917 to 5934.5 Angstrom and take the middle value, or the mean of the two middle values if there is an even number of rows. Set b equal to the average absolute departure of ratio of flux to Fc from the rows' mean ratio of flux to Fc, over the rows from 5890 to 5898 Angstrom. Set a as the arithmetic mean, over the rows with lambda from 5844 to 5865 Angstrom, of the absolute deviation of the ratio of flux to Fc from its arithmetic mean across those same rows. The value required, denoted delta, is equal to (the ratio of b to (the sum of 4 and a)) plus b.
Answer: 0.084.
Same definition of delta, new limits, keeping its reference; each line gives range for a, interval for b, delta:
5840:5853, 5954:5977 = 0.084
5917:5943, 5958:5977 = 0.079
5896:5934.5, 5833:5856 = 0.109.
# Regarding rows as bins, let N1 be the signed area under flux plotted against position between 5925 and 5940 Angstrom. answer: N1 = 55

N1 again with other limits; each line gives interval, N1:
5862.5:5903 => 136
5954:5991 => 133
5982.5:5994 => 38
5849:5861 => 42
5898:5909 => 37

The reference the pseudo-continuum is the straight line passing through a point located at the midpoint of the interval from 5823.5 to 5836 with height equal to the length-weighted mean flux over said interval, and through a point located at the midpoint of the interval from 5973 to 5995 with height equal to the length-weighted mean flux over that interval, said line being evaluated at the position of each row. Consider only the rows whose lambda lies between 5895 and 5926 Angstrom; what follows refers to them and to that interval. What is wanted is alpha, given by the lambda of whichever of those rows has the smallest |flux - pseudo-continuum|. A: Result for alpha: 5903.82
